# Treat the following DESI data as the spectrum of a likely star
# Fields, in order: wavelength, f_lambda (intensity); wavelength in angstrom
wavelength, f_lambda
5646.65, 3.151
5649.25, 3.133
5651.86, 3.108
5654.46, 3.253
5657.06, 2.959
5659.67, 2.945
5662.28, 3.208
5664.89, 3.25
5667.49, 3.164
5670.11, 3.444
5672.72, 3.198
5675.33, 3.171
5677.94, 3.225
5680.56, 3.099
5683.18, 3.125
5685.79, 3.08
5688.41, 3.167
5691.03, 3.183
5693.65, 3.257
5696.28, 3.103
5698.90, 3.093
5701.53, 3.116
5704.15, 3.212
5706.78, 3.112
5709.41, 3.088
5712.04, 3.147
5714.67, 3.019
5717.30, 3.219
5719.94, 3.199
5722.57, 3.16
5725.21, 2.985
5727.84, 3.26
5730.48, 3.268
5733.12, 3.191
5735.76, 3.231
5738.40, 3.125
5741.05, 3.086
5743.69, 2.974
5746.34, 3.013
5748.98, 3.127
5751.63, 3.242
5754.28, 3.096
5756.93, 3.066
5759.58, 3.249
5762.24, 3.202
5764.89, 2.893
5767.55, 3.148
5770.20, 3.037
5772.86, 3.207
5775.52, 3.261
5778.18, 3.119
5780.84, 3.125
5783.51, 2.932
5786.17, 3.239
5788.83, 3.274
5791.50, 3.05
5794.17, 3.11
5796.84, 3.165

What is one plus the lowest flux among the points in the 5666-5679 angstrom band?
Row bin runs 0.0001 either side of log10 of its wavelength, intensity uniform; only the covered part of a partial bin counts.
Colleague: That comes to 4.16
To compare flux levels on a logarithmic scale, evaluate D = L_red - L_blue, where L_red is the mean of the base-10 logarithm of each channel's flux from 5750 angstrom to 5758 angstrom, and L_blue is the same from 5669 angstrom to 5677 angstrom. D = -0.018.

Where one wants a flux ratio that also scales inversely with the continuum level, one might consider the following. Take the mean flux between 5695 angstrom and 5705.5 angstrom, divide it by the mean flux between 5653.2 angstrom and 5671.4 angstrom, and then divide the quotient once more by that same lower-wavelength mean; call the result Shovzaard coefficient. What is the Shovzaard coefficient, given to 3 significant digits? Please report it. 0.311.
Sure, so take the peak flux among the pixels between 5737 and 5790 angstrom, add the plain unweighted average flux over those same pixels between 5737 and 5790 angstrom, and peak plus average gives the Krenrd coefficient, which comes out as 6.39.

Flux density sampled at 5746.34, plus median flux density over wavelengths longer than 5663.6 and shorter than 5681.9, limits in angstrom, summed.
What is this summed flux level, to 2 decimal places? 6.21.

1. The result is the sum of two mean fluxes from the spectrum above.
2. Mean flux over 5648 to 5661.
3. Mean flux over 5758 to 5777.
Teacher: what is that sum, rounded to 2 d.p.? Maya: 6.22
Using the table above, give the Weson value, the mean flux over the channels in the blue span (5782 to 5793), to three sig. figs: 3.12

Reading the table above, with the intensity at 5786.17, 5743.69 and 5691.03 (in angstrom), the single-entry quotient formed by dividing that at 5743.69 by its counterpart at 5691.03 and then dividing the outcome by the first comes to 0.2885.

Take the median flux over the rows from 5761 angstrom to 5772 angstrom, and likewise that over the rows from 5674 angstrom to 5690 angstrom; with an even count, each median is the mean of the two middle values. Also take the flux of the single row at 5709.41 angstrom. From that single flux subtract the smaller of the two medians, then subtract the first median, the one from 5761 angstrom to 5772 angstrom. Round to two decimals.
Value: -3.10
